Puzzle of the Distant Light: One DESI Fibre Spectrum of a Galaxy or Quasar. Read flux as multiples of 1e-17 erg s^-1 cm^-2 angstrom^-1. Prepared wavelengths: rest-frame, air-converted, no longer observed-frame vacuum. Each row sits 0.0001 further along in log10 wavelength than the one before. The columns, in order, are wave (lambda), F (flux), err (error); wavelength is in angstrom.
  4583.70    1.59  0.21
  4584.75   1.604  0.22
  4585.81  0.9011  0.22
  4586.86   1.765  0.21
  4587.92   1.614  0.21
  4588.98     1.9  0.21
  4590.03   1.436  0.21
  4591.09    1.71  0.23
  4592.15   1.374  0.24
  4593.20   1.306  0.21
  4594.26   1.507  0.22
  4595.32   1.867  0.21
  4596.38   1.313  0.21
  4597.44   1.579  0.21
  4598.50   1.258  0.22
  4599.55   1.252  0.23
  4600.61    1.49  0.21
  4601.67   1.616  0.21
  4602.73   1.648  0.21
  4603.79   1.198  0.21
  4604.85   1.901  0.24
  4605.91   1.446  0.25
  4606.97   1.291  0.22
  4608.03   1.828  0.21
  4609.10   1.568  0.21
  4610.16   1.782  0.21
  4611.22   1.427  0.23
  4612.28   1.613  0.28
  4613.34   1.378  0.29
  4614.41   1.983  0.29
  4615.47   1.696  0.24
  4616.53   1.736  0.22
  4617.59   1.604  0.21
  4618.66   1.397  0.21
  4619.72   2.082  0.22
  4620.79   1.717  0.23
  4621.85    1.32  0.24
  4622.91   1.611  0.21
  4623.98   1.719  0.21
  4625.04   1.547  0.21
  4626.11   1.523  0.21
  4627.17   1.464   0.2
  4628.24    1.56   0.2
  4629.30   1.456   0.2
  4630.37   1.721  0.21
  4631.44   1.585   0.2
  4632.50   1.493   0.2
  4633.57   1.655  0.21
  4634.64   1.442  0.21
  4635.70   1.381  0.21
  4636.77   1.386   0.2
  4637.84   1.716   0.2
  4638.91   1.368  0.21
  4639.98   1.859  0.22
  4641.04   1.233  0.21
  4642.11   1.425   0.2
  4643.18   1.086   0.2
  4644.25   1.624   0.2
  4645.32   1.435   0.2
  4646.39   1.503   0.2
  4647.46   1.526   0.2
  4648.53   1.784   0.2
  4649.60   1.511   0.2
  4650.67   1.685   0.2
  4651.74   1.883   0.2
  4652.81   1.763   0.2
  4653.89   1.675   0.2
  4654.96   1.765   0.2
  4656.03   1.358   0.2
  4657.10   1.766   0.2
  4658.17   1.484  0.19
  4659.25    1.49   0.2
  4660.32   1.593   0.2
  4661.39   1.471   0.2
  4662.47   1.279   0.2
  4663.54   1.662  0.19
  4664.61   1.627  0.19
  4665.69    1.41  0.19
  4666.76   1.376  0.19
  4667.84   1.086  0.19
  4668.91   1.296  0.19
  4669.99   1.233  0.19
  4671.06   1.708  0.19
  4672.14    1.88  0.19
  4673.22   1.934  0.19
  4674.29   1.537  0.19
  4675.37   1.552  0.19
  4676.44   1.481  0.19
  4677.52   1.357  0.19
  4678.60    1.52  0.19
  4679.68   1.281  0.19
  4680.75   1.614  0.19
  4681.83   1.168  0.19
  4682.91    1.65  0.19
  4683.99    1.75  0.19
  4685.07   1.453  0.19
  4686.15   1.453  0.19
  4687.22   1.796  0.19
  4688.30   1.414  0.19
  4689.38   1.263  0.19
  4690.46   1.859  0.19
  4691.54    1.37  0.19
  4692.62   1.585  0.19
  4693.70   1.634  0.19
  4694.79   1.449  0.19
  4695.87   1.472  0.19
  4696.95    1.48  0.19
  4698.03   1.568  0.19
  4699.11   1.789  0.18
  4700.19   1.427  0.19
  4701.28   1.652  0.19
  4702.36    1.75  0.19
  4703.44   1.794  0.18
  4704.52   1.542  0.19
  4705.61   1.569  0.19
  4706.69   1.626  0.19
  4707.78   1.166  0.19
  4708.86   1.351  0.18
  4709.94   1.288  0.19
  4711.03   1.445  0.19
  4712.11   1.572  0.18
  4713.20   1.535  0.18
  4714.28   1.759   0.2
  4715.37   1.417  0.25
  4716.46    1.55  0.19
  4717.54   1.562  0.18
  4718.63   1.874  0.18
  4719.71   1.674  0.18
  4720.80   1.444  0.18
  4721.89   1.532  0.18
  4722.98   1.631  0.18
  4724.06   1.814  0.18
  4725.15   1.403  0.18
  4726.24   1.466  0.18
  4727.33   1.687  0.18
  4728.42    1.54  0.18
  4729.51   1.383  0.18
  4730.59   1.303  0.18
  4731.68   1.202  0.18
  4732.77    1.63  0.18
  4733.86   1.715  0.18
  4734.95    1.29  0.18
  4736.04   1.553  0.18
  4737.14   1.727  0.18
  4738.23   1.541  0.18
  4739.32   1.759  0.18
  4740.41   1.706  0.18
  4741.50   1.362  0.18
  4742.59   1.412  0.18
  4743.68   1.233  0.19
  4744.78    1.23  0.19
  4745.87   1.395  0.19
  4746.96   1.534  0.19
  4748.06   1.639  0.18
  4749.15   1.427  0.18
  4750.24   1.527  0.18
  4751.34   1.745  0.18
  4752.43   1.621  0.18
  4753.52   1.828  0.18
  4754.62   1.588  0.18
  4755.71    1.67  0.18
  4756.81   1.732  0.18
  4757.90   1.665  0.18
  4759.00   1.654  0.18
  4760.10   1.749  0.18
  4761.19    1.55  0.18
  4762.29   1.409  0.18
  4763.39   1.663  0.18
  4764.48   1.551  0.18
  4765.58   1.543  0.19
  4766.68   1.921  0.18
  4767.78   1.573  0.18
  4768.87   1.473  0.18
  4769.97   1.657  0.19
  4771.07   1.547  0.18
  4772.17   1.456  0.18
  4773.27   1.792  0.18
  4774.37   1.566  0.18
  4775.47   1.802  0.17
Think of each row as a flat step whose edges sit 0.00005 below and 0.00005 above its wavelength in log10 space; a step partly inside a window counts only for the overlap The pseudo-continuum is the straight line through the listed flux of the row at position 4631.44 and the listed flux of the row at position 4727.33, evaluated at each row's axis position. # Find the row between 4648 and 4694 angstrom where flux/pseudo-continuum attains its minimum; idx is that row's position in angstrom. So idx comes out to 4667.84 angstrom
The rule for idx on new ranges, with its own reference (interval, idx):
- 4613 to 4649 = 4643.18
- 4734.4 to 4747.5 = 4744.78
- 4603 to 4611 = 4603.79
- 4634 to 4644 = 4643.18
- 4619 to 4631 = 4621.85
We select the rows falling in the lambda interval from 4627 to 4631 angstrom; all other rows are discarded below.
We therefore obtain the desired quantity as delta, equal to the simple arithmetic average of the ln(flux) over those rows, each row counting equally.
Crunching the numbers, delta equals 0.44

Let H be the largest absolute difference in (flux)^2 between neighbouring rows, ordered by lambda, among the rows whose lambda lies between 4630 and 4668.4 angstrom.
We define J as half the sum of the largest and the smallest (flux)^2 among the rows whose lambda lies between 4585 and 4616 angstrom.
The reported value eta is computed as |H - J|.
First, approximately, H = 1.9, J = 2.37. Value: 0.4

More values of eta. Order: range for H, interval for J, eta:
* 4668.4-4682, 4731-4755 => 1.0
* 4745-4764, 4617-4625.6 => 2.2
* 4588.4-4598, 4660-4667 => 0.4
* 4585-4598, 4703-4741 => 0.1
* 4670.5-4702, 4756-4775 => 1.0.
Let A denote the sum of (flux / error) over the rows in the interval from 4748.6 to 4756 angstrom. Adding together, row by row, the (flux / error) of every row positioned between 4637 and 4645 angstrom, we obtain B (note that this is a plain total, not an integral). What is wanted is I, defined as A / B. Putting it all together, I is 1.3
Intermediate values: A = 63.4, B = 50.1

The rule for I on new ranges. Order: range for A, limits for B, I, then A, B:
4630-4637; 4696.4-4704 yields 0.8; 51.8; 61.4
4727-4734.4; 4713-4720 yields 1.0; 58.1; 59.5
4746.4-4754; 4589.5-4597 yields 1.3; 62.4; 48.2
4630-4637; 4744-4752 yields 0.9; 51.8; 57.1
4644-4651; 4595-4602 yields 1.1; 55.3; 48.6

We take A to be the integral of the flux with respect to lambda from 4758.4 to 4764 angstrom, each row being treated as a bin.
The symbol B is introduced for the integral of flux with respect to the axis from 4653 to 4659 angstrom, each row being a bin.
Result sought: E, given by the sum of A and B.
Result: 18.6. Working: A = 9.0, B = 9.7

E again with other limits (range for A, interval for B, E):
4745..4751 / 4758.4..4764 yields 18.0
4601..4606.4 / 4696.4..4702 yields 17.3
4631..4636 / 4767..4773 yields 17.0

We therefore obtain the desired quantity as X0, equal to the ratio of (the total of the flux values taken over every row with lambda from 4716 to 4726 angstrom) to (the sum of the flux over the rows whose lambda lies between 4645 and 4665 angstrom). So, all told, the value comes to 0.5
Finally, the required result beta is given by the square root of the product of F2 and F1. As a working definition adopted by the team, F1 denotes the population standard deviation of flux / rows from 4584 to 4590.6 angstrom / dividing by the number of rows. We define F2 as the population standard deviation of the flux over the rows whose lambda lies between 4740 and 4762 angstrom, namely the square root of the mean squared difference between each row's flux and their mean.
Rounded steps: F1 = 0.319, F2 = 0.167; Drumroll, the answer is 0.231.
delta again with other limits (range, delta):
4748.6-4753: 0.45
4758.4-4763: 0.46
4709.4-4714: 0.38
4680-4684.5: 0.42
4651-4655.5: 0.57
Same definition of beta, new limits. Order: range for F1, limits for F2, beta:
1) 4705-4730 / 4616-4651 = 0.175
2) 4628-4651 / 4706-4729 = 0.172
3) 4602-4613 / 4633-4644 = 0.219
